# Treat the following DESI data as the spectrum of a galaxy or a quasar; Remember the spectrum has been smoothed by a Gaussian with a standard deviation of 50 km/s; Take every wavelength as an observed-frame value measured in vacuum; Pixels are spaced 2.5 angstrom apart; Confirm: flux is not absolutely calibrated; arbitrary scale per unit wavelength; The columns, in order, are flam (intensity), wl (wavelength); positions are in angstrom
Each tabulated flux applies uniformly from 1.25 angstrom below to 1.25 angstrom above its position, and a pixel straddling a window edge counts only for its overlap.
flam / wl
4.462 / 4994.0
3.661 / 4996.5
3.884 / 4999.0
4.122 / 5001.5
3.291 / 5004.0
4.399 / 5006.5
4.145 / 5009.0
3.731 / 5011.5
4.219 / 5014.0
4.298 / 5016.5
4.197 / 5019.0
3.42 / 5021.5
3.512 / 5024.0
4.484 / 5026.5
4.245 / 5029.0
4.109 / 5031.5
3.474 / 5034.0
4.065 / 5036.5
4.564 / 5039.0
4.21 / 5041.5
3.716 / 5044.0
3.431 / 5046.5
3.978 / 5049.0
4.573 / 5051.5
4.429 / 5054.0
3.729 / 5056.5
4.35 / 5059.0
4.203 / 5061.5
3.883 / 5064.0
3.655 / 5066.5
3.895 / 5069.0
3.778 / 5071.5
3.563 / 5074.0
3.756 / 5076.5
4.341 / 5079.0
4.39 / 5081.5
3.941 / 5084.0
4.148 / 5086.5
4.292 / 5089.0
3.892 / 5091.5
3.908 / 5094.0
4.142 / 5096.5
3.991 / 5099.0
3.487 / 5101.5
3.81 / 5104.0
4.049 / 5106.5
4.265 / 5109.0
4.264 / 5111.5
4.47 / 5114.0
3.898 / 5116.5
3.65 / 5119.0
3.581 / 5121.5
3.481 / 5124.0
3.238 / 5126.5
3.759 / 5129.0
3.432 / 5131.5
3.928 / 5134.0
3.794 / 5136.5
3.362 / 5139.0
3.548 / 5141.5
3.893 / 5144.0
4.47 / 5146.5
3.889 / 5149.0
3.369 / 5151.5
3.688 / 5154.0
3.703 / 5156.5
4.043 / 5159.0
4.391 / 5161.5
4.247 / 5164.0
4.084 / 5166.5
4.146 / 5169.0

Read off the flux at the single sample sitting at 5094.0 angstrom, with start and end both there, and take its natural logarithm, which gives 1.36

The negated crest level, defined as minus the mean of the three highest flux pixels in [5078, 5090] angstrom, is -4.34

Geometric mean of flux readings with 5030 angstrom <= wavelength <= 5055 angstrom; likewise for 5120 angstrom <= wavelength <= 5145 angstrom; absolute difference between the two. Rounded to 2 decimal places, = 0.44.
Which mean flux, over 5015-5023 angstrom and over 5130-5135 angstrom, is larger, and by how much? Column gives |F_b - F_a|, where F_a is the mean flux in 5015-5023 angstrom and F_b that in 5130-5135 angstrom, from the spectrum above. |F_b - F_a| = 0.29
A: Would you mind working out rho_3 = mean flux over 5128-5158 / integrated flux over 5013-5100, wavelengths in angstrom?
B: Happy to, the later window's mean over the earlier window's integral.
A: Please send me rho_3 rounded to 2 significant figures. 0.011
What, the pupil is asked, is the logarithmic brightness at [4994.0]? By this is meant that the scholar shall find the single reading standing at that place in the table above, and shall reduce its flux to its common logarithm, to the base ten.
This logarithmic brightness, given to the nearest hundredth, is 0.65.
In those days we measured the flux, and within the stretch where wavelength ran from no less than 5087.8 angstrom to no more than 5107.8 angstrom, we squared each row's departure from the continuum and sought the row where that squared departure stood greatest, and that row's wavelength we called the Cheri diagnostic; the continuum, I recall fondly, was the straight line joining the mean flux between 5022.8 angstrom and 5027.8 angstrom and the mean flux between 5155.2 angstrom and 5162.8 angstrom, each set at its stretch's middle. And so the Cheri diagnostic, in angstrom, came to 5101.5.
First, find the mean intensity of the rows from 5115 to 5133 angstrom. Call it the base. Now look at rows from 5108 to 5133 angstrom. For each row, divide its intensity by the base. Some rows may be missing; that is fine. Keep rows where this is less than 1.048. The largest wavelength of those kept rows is 5131.5 angstrom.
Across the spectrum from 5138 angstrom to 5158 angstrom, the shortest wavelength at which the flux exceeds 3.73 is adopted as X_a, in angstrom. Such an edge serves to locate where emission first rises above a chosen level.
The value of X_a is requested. 5144.0 angstrom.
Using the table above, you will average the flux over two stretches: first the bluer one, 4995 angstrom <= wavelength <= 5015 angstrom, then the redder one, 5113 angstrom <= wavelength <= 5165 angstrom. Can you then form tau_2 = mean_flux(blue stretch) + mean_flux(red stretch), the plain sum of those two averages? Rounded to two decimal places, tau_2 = 7.73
